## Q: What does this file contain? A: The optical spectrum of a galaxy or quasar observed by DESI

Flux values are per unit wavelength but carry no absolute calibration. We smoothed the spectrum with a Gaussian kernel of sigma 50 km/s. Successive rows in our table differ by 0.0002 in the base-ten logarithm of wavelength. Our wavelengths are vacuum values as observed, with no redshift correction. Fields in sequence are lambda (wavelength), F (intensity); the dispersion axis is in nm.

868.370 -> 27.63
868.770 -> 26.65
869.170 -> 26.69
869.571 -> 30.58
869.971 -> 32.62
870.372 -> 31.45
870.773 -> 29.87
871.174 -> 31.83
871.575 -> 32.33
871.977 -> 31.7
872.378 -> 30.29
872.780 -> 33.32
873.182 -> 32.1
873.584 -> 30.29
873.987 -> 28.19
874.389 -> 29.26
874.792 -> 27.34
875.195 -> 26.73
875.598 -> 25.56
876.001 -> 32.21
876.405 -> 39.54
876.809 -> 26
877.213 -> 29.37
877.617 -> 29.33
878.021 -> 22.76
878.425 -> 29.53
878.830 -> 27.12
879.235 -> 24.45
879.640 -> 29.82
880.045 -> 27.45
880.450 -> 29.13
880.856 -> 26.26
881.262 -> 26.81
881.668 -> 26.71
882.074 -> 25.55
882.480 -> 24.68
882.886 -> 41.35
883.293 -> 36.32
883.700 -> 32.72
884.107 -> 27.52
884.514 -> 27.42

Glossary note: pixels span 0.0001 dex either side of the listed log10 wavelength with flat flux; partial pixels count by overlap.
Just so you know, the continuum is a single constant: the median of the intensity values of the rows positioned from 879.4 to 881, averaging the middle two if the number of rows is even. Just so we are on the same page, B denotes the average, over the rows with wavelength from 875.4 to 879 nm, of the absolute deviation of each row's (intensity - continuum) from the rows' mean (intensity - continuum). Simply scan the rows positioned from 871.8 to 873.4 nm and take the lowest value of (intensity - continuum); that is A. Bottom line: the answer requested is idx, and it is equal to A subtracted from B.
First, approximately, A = 2.0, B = 3.3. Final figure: 1.3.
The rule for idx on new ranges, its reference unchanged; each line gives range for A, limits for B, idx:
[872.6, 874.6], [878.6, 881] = 1.5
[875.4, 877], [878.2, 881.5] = 4.2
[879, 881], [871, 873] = 4.6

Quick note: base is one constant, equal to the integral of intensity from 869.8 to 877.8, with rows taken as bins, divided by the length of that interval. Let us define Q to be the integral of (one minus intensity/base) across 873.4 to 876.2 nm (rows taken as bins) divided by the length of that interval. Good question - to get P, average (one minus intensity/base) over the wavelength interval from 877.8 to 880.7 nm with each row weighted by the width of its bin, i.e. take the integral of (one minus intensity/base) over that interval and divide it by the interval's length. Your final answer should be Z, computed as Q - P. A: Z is -0.043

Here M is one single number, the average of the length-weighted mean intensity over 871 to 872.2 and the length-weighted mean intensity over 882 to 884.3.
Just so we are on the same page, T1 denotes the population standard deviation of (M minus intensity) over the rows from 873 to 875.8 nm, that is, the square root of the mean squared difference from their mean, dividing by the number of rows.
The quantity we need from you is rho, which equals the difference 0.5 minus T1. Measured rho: -1.6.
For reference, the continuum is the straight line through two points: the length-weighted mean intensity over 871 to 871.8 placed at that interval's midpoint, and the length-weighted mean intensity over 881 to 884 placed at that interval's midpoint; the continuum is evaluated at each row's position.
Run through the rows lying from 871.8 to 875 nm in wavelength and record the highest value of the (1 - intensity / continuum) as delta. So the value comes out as 0.134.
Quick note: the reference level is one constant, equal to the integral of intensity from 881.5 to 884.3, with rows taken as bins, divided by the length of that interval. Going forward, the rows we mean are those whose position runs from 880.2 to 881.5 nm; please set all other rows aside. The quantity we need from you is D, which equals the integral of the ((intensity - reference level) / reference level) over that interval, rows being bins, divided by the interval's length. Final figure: -0.110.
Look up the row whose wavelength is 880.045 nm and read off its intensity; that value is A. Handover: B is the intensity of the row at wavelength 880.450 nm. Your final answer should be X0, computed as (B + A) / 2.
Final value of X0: 28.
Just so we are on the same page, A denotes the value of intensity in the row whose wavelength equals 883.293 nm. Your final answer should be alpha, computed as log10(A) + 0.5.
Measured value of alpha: 2.06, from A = 36.32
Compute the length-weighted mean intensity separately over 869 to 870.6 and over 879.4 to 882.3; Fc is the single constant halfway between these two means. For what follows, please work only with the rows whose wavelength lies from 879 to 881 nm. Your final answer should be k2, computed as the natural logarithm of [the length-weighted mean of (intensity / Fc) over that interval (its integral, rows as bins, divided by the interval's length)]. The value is -0.05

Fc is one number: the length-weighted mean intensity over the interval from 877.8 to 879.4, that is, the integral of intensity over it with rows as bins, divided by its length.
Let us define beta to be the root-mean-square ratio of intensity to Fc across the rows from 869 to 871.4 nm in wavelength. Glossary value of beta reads 1.17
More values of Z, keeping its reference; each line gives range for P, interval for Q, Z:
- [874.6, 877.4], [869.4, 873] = -0.066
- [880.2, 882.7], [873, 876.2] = -0.075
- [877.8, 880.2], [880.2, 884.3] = -0.093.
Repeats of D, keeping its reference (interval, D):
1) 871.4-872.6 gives 0.022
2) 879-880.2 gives -0.115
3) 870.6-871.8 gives 0.020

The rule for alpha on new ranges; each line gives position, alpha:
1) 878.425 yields 1.97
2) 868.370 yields 1.94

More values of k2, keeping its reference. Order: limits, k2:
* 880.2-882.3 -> -0.07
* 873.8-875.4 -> -0.03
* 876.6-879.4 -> -0.07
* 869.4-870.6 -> 0.09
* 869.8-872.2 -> 0.09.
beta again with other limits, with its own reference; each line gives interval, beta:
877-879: 1.07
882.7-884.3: 1.34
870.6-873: 1.21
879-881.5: 1.05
